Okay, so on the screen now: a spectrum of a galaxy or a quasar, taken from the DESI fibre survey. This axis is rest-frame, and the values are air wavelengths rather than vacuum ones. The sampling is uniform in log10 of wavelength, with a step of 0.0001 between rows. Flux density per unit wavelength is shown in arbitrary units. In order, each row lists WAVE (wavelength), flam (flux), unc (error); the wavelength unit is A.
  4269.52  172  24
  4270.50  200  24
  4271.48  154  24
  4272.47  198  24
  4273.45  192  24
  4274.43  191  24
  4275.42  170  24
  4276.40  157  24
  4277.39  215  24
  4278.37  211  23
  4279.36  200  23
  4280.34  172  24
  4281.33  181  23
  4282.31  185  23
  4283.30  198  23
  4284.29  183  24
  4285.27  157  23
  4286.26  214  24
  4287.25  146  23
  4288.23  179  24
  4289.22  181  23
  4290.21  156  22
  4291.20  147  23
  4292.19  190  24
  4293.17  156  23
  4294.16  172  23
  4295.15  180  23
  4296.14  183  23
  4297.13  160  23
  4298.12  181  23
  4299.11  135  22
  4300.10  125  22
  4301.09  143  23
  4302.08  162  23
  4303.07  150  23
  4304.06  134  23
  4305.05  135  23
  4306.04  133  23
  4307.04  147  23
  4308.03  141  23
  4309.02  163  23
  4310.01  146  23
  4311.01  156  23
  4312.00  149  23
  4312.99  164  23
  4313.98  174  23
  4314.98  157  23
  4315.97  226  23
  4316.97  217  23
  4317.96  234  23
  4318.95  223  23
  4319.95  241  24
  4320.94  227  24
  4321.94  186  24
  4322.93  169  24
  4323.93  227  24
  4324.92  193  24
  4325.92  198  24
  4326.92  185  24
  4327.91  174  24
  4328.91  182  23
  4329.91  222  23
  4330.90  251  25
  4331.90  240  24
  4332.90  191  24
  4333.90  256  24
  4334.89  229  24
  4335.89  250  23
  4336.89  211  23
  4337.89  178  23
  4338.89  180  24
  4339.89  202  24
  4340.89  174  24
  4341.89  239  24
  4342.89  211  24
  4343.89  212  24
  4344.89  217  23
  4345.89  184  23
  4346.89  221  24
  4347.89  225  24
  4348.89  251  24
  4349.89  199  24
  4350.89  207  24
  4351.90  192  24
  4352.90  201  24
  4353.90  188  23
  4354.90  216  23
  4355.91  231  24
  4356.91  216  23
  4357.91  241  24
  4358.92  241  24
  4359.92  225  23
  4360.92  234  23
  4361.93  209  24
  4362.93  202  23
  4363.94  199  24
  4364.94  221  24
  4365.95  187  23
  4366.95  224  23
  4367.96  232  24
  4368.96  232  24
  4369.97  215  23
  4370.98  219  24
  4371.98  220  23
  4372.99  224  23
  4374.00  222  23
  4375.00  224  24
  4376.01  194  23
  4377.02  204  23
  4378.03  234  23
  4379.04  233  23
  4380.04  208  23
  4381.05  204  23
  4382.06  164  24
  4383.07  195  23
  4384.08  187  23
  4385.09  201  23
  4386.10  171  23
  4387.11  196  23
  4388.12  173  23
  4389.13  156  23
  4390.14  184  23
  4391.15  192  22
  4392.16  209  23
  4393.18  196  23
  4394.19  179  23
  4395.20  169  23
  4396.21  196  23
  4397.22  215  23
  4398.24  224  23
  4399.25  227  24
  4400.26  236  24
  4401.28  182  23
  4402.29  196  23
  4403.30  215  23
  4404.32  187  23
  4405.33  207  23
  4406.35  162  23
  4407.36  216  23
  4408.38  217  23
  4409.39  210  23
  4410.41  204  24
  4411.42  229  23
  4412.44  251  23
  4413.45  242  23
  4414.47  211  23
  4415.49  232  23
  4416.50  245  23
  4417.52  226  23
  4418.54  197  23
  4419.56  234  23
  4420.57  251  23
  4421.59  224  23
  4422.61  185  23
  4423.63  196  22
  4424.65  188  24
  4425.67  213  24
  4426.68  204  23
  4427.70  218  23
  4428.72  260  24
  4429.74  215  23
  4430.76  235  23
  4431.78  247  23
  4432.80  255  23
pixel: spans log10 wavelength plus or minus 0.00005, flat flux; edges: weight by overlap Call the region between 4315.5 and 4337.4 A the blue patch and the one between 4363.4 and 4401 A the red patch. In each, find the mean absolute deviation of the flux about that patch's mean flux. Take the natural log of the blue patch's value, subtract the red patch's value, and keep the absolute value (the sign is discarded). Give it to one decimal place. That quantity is 15.2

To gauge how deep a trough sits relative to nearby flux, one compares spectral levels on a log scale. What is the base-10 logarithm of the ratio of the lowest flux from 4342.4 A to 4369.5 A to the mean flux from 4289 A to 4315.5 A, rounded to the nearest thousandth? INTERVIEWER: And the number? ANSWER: 0.071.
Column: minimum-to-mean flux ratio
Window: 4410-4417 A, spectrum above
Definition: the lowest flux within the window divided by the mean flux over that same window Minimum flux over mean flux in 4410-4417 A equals 0.88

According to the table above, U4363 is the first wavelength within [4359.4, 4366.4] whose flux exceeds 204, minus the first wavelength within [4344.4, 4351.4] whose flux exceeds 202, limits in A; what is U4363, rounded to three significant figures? 15.0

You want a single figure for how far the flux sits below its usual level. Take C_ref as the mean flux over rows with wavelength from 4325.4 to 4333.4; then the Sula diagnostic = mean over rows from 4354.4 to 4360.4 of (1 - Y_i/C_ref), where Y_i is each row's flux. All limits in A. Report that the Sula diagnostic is -0.11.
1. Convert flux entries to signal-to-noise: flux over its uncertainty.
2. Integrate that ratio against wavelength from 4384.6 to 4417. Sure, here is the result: 287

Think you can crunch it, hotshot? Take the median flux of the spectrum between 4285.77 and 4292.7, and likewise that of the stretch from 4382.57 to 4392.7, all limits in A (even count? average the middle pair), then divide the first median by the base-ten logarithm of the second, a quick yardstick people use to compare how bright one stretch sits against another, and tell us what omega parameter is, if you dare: 79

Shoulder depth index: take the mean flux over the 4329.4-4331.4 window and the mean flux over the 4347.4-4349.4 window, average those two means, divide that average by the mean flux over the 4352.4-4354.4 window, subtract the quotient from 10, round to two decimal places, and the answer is 8.78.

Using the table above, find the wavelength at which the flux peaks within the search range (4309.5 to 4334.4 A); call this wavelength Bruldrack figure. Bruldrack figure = 4333.90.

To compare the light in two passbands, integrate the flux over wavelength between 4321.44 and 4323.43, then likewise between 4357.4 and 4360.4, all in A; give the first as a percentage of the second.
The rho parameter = 50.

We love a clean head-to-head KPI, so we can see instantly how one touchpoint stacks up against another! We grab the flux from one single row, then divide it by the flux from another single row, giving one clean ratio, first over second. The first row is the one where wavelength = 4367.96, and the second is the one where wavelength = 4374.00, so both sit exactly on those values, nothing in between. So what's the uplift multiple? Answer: 1.05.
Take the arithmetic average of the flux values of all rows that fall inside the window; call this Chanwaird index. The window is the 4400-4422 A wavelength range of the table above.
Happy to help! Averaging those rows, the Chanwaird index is 217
